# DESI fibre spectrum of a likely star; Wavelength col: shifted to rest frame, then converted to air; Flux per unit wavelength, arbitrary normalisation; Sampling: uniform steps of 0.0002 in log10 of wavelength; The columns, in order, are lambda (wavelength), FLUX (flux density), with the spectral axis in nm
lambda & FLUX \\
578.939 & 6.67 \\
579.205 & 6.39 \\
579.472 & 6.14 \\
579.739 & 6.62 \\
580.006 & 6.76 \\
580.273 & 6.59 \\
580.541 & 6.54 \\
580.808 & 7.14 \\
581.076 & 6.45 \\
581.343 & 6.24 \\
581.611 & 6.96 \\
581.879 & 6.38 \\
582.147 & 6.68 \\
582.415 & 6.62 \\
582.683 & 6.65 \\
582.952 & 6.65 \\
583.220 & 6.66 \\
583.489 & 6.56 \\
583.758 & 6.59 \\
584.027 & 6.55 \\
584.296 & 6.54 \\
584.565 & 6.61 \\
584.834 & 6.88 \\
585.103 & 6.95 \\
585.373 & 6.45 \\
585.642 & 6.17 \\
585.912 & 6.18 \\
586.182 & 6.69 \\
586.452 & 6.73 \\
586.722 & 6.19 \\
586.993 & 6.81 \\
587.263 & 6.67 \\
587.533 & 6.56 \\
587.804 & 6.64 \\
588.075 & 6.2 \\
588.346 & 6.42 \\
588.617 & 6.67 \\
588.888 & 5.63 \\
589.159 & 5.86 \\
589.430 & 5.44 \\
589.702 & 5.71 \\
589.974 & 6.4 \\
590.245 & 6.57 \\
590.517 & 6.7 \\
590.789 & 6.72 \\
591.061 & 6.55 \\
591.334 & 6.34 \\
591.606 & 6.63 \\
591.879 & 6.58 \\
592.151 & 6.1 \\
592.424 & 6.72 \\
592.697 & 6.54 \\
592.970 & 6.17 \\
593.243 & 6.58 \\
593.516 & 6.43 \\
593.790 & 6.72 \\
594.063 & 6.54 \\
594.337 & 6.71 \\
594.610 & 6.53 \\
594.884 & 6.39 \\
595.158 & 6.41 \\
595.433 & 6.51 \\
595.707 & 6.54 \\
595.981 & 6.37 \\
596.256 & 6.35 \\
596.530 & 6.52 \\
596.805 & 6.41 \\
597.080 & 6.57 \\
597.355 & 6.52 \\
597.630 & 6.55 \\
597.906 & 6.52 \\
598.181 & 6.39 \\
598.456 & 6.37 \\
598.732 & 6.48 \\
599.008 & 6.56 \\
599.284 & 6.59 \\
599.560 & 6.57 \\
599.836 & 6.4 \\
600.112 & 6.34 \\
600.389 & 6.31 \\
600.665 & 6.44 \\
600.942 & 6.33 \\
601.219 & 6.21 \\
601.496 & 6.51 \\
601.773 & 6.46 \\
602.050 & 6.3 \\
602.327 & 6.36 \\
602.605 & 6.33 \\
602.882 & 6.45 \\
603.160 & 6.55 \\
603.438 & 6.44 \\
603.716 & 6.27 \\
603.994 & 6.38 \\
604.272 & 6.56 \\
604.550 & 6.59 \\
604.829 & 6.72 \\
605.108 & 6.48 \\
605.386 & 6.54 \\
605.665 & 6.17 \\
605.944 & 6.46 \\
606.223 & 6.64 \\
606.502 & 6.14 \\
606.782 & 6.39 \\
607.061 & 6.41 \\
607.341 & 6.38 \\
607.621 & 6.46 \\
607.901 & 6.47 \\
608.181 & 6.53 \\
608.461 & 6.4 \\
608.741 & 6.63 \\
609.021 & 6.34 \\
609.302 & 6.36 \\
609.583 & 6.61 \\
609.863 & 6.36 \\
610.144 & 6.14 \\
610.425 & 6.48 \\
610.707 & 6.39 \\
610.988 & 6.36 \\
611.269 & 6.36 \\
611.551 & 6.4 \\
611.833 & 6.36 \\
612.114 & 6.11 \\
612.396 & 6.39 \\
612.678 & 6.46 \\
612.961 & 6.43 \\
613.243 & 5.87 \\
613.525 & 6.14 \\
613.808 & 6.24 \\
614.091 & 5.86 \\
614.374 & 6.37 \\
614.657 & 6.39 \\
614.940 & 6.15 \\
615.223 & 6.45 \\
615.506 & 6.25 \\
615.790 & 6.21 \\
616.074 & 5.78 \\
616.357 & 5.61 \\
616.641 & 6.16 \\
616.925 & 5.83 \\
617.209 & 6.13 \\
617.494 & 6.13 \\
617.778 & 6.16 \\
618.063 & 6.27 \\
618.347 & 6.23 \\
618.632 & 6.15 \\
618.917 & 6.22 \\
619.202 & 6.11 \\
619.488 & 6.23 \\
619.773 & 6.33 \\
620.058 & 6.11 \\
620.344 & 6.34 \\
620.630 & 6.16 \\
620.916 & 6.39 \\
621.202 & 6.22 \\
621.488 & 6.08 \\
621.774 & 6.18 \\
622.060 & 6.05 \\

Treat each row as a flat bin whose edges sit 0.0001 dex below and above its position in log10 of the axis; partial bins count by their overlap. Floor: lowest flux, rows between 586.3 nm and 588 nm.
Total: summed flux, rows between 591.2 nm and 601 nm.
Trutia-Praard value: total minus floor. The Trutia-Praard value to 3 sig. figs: 227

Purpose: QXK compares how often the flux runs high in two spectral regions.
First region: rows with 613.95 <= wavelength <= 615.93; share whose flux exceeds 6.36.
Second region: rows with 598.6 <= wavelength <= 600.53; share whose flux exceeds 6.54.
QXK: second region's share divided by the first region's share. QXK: 1.0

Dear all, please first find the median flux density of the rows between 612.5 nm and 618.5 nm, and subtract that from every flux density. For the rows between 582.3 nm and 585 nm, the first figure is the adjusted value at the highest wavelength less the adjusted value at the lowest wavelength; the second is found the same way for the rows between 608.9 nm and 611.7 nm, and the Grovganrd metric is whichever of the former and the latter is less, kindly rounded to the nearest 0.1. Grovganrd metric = 0.1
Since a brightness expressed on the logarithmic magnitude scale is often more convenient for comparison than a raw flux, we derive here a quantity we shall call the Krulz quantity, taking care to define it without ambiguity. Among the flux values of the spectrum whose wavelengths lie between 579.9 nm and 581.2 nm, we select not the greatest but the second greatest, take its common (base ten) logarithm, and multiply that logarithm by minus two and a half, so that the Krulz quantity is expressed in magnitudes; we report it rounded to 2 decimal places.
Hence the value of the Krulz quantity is -2.07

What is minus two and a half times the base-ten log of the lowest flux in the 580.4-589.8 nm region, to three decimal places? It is -1.839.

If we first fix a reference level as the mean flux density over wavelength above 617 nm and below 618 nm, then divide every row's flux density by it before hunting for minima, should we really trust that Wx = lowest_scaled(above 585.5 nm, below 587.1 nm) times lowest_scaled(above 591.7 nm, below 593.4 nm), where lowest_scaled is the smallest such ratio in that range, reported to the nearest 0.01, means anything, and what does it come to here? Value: 1.00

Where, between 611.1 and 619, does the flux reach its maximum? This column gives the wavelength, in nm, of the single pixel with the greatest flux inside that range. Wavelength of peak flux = 612.678 nm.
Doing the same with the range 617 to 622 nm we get 620.916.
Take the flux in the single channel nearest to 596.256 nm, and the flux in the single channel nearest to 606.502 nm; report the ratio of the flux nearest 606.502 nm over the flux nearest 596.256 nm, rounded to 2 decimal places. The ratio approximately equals 0.97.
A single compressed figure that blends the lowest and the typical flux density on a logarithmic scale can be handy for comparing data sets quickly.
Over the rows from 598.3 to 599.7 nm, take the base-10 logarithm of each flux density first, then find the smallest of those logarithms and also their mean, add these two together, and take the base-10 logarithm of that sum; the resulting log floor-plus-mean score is 0.209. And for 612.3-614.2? 0.193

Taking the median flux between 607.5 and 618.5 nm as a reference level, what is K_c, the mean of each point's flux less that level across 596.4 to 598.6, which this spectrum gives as 0.12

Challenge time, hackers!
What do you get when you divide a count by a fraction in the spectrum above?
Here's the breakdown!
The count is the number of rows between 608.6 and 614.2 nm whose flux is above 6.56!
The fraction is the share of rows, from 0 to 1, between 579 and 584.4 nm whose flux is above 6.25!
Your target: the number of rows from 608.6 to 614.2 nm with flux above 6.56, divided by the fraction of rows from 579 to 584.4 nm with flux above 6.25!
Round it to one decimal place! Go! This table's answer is 2.2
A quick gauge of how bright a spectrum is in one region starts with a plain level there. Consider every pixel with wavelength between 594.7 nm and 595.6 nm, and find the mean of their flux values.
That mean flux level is 6.44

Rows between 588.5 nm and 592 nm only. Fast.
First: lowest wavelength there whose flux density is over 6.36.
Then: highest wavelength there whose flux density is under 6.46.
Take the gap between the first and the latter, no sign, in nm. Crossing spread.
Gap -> 2.72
